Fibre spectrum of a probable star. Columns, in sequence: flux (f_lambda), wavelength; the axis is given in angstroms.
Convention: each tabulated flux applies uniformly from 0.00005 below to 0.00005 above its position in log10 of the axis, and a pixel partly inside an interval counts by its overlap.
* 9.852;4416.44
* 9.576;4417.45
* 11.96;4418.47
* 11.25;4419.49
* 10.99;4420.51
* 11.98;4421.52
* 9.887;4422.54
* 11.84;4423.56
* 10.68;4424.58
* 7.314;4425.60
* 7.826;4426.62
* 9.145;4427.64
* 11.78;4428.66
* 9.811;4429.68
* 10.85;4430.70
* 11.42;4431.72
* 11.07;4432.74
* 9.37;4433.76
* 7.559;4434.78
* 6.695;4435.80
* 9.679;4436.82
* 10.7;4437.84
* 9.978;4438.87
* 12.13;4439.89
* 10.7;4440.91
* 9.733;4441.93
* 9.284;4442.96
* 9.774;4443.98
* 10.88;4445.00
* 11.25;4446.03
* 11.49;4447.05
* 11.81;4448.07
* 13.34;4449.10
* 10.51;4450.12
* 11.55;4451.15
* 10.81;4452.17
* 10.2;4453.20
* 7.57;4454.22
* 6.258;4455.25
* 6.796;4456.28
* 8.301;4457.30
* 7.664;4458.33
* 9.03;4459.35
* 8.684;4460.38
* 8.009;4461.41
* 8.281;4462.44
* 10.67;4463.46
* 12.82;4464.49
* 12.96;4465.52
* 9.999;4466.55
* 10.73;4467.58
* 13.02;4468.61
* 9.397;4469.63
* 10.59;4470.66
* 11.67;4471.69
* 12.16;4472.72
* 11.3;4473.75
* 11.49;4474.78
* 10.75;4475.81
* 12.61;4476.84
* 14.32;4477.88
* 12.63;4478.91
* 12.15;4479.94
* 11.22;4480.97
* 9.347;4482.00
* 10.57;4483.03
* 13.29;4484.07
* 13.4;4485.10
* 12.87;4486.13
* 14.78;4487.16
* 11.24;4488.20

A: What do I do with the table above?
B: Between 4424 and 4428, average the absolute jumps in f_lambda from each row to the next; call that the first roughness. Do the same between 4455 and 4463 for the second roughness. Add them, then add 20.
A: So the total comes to 22.5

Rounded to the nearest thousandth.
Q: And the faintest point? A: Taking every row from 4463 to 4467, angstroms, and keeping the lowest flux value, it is 9.999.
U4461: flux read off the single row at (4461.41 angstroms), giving 8.009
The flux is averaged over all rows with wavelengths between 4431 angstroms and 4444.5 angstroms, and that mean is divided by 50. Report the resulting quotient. 0.197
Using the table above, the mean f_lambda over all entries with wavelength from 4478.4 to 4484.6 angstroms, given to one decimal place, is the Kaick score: 11.5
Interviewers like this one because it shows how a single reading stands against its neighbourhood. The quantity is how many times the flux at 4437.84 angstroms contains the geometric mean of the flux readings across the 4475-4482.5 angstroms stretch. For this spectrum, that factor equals 0.909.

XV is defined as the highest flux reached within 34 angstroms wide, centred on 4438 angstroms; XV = 13.34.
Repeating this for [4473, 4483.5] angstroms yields 14.32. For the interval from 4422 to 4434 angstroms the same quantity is 11.84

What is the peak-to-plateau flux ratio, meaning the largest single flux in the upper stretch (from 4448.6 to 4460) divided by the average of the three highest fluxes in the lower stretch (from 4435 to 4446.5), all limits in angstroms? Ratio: 1.17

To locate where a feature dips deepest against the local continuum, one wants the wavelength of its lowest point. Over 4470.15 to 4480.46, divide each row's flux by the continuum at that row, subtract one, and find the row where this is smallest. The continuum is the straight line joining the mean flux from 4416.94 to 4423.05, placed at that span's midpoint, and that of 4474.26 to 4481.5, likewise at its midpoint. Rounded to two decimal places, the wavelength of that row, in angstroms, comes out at 4470.66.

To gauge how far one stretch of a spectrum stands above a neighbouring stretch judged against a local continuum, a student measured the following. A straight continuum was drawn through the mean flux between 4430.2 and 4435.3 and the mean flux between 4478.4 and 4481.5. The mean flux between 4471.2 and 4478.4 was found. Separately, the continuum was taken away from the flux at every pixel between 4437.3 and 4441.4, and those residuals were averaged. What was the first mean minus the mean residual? 11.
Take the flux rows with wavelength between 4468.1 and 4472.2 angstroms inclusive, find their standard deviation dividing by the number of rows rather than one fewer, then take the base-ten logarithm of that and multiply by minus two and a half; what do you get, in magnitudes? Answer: -0.32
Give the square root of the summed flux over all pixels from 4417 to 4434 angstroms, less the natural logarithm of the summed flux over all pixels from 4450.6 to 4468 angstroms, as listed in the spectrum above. 8.22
